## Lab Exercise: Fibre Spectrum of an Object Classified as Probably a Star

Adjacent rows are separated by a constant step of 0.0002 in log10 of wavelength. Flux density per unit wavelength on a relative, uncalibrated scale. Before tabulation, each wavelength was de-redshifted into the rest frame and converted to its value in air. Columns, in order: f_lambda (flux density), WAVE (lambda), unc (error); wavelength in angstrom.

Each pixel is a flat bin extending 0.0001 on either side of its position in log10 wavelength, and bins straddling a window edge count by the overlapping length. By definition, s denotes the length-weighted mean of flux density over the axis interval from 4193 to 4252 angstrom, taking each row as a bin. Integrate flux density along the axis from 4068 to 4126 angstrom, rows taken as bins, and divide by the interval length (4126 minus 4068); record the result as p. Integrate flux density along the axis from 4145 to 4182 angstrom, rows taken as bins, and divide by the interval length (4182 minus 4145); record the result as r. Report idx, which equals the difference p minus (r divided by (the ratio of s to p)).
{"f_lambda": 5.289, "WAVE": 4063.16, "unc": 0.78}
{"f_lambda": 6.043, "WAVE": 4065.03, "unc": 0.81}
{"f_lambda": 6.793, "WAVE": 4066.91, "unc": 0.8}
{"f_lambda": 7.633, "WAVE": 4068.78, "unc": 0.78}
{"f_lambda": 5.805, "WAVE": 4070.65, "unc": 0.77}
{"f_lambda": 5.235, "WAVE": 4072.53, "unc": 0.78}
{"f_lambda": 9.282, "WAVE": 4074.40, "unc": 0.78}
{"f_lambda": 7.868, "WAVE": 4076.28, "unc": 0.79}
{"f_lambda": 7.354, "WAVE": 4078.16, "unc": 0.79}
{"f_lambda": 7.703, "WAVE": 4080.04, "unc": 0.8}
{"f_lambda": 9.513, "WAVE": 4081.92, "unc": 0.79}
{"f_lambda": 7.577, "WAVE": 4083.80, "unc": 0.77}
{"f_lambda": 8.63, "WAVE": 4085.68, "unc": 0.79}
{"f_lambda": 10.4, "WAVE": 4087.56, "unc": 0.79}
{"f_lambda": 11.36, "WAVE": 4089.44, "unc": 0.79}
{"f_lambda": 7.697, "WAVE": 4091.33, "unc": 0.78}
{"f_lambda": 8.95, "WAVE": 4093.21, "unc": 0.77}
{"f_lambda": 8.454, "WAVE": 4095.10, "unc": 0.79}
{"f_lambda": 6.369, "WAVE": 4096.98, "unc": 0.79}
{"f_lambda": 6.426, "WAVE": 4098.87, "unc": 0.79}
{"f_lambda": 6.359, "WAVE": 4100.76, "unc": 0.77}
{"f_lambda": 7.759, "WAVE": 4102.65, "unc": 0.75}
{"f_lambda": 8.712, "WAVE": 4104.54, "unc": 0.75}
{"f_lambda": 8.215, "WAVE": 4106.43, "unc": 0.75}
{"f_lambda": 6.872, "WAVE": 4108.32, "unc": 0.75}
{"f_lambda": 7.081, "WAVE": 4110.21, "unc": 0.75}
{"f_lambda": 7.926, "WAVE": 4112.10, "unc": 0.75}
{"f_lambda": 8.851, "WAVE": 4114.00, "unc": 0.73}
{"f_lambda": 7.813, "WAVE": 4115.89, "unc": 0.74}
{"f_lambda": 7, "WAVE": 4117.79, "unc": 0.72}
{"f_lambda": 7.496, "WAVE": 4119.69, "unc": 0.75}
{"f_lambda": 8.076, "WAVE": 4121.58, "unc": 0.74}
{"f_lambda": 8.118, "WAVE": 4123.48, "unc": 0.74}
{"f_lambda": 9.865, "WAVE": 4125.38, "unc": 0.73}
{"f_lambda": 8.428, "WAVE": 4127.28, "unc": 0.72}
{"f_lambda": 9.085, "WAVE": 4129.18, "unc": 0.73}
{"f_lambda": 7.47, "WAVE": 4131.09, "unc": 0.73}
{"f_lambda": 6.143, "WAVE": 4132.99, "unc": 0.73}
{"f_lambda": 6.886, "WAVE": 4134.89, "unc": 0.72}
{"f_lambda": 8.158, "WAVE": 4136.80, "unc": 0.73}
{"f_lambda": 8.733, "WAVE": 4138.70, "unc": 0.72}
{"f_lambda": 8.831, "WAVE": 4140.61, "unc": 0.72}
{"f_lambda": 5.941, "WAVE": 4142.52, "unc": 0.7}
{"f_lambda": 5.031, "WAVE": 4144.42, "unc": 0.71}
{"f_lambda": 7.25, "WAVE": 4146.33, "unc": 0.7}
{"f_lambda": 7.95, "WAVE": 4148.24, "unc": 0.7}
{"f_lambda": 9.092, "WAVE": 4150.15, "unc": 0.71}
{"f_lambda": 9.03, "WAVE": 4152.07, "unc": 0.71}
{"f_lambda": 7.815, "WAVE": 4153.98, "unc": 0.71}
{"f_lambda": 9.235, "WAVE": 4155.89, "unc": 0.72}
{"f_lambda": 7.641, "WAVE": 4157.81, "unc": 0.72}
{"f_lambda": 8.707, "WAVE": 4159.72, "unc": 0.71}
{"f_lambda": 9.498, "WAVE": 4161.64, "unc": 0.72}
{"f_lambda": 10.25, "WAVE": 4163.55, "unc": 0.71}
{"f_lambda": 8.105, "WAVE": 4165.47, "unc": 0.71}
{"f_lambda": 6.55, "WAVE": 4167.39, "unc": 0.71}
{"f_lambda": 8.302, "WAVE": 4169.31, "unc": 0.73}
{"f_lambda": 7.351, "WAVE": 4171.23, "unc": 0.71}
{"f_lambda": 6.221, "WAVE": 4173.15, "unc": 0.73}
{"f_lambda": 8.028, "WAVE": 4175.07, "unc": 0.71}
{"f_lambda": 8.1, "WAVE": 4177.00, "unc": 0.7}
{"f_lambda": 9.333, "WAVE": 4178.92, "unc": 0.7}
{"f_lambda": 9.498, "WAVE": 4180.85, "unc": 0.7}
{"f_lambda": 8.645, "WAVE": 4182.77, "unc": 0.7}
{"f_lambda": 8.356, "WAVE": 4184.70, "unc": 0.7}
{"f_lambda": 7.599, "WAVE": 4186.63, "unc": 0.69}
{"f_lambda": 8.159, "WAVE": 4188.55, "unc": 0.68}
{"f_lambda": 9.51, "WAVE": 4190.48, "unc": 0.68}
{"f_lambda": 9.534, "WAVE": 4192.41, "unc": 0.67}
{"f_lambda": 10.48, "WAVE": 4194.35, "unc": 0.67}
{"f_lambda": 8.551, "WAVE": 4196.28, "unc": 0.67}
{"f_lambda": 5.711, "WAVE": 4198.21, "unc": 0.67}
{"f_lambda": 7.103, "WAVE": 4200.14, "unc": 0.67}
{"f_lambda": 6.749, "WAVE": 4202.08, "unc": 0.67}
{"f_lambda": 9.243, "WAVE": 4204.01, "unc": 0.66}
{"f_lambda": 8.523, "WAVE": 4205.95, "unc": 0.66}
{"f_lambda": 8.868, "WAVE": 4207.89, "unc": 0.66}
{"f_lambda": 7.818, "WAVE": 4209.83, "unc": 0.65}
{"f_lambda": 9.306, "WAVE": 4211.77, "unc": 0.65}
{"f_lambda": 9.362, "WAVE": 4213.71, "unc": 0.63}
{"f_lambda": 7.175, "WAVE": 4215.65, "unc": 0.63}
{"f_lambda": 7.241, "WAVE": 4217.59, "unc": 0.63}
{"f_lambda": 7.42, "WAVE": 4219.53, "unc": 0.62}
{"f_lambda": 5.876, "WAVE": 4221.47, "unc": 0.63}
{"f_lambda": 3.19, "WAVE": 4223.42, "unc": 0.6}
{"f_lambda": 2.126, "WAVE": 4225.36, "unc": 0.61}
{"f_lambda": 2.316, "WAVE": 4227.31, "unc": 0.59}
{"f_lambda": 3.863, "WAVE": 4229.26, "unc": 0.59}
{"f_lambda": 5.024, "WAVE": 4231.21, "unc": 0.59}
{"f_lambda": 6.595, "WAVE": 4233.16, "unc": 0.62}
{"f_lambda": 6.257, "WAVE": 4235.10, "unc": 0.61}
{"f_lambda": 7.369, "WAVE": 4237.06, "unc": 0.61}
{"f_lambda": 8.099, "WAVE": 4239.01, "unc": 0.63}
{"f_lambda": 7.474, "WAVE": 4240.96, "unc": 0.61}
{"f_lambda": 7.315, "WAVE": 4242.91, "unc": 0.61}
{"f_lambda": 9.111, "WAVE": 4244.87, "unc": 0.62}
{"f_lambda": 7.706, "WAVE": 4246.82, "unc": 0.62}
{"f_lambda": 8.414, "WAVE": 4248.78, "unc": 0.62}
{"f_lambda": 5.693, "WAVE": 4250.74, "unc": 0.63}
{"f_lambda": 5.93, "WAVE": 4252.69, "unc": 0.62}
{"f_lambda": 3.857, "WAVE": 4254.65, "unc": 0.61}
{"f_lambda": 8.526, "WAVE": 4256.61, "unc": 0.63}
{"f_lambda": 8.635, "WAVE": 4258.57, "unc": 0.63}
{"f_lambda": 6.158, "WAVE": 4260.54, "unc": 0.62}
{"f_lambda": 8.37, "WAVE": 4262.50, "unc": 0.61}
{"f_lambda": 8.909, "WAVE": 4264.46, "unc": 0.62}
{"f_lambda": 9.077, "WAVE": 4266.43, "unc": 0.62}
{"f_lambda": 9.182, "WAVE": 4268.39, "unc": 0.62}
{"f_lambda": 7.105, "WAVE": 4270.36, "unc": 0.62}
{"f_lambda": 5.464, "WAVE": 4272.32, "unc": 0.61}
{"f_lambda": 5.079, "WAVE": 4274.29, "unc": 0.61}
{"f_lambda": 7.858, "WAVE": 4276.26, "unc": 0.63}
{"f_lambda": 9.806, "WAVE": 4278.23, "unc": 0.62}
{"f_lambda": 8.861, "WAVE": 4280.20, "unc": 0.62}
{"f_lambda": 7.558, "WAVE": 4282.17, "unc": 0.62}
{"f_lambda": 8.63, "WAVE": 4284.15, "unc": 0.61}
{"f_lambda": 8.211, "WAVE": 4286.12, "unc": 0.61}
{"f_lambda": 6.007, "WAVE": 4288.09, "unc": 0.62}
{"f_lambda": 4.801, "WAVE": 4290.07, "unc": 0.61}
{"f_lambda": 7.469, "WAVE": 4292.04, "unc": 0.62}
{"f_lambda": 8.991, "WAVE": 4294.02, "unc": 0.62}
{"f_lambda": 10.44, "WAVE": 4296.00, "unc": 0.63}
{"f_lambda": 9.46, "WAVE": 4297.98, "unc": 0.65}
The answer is -1.4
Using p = 7.9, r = 8.3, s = 7.0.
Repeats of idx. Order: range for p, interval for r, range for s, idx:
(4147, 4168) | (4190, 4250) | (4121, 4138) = 0.9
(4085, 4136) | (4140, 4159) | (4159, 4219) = 0.5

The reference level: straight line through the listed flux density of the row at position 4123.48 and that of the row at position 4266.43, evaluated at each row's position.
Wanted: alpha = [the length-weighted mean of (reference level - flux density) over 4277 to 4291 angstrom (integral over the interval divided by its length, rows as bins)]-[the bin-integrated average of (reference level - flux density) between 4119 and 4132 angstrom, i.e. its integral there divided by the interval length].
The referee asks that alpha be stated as 1.7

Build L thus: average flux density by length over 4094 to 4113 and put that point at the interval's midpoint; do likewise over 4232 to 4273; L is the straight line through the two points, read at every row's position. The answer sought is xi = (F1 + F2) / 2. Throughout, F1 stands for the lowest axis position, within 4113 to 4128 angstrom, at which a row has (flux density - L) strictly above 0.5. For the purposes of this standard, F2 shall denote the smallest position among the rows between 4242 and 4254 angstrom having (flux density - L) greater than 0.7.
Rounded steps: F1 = 4114.00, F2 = 4244.87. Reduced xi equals 4179.4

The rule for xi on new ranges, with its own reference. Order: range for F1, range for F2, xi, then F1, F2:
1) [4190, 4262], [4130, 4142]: 4163.6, 4190.48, 4136.80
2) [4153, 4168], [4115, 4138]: 4140.6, 4155.89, 4125.38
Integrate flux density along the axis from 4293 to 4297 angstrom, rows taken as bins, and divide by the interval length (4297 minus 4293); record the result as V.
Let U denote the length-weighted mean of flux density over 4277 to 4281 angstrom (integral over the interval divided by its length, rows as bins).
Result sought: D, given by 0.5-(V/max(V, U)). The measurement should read -0.500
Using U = 9.27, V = 9.7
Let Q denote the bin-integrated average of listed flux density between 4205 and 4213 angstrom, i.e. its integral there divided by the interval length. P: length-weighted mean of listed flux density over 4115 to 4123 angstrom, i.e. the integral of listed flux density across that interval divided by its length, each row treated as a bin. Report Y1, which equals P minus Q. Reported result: -1.0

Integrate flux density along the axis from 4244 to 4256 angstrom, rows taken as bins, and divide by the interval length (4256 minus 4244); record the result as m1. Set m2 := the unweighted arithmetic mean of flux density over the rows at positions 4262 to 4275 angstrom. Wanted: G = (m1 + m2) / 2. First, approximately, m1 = 6.82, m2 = 7.6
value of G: 7.21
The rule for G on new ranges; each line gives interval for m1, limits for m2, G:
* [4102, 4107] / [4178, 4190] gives 8.43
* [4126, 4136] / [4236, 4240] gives 7.71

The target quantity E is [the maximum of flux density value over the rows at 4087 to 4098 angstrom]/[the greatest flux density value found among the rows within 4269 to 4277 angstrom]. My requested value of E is 1.4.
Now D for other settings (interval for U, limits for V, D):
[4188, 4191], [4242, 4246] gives -0.430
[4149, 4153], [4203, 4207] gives -0.485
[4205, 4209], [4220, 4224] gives -0.080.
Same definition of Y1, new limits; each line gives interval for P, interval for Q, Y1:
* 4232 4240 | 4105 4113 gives -0.6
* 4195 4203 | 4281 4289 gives -0.5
